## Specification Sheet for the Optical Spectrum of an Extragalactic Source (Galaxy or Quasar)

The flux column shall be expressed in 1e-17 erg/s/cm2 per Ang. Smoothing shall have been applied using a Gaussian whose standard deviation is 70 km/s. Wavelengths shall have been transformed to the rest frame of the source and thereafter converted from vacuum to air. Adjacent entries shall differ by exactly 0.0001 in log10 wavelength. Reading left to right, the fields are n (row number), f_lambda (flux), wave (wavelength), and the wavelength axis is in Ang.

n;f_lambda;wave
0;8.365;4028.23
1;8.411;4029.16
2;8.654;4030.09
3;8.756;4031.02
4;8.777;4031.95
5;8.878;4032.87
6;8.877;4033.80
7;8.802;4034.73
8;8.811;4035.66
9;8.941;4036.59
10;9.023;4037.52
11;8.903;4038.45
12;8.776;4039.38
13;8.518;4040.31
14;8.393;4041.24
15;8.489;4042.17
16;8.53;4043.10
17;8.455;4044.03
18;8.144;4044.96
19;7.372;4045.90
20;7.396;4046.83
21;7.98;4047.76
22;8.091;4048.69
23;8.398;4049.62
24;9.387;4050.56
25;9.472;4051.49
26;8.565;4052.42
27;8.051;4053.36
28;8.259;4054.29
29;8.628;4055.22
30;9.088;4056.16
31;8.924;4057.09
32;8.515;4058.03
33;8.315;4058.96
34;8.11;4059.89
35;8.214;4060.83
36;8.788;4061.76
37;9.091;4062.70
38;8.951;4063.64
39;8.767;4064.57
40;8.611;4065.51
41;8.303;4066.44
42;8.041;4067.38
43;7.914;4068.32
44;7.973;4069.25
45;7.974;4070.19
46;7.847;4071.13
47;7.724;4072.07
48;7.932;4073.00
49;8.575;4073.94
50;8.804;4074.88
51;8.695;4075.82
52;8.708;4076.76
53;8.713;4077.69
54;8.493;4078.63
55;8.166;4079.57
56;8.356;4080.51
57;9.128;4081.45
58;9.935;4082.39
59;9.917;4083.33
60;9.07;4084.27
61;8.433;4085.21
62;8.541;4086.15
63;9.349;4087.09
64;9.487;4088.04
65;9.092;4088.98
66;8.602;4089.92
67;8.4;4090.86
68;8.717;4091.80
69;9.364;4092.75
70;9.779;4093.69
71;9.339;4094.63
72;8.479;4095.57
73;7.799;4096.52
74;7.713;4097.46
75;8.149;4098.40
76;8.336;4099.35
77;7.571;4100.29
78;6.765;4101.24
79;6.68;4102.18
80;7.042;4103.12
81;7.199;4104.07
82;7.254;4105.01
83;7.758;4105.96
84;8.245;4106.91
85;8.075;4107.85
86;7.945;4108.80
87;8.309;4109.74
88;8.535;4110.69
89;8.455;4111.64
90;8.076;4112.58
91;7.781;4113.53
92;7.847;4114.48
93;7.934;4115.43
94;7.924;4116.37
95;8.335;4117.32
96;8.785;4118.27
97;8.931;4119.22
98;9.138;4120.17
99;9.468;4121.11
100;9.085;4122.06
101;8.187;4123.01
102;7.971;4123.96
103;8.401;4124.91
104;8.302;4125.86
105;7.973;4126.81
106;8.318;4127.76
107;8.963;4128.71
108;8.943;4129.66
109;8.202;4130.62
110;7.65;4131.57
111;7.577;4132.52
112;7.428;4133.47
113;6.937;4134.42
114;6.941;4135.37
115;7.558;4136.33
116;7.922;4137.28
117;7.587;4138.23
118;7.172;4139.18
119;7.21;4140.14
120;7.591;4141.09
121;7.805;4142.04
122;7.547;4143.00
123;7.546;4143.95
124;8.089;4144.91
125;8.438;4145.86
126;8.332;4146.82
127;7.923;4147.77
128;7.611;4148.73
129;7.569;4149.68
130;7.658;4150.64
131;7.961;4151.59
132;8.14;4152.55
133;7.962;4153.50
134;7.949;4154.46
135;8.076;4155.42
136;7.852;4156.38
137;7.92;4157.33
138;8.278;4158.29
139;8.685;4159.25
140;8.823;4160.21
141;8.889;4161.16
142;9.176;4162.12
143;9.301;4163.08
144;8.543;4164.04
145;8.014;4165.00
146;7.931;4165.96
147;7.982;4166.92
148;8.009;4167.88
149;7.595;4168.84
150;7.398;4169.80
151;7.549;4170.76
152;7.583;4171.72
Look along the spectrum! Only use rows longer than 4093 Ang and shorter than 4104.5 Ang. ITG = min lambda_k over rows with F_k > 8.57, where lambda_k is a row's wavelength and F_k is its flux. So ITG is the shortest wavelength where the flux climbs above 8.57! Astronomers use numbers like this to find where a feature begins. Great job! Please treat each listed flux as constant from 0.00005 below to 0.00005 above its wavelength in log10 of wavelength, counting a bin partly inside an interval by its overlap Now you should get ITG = 4093.69 Ang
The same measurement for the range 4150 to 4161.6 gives 4159.25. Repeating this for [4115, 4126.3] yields 4118.27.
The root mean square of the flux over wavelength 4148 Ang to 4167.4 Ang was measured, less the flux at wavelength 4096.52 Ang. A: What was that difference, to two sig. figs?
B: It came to 0.43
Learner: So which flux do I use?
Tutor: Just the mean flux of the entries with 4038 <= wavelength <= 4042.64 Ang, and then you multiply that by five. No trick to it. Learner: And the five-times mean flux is 43.1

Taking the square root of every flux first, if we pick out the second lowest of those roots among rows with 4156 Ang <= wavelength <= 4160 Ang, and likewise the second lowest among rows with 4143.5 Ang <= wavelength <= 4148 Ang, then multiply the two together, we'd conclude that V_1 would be 7.9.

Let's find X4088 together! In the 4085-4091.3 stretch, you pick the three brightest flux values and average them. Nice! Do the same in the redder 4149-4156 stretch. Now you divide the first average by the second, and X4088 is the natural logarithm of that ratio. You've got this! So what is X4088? 0.14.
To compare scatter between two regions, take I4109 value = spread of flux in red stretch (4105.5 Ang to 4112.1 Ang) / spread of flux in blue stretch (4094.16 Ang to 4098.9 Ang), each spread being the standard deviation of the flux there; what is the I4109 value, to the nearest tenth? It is 0.4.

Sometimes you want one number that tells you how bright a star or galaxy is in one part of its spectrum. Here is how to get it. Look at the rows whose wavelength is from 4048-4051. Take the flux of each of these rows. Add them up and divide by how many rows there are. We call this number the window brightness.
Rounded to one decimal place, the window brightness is 8.6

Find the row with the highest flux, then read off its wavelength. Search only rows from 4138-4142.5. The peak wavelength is 4142.04 Ang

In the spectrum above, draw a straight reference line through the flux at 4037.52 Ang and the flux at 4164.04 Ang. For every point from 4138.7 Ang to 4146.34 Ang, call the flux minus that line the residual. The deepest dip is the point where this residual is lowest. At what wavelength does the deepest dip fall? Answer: 4139.18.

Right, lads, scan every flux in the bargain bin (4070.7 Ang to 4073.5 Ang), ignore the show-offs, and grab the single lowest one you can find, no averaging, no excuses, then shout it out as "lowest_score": 7.724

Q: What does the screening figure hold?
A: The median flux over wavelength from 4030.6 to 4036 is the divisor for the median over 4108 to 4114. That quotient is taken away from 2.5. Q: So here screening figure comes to 1.57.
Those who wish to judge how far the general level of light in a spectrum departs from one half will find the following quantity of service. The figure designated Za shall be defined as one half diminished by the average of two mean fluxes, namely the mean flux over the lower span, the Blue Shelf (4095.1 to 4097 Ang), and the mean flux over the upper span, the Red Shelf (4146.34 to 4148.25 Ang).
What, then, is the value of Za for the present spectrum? -7.63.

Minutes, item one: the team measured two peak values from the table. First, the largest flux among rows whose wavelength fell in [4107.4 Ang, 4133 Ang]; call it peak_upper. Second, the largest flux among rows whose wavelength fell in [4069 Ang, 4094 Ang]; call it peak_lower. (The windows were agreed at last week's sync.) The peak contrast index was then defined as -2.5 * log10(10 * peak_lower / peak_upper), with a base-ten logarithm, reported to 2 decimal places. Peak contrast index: -2.55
